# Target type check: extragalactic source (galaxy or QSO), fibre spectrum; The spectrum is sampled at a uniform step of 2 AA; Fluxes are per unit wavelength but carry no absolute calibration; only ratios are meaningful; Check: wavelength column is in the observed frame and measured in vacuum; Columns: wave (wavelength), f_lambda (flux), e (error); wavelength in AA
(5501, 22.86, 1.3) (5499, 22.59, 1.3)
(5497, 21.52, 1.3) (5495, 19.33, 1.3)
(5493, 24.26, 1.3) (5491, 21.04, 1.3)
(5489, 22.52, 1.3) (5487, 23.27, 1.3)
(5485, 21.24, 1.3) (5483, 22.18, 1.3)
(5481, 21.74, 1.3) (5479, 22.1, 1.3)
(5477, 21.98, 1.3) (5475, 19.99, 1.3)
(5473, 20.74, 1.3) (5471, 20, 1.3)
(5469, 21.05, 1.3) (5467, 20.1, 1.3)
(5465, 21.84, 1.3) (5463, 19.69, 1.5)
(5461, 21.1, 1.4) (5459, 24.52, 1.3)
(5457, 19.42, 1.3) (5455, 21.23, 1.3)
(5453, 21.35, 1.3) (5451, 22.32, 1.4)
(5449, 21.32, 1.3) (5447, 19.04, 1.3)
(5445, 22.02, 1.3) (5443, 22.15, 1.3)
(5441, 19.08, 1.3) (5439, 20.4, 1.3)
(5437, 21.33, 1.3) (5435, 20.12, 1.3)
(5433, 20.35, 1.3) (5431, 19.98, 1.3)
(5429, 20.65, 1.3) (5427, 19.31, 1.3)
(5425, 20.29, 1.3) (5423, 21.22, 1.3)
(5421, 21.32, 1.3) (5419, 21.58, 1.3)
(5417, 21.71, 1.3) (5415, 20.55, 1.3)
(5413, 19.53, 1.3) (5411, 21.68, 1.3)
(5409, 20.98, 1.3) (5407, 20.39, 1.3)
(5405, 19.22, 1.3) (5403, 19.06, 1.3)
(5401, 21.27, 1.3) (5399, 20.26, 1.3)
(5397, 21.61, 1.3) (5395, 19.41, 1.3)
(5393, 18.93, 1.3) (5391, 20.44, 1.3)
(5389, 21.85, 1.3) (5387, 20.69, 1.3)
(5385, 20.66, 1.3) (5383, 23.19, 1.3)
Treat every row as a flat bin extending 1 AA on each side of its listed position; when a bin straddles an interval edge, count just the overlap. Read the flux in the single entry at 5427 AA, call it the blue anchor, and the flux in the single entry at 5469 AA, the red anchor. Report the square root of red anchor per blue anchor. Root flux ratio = 1.04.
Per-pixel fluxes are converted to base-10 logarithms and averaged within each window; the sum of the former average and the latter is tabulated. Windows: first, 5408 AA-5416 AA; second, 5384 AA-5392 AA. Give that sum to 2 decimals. 2.64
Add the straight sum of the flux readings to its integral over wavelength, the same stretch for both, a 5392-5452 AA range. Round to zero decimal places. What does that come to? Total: 1851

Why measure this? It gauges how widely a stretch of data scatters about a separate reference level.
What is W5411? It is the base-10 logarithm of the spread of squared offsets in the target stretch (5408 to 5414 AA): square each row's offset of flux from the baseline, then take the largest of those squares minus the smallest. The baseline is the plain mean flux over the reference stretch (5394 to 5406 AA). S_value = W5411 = 0.30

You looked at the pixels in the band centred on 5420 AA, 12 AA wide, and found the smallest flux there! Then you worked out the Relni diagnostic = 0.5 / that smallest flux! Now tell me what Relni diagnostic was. 0.0246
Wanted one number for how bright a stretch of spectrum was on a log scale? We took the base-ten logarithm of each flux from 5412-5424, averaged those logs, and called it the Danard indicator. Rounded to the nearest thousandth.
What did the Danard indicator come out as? 1.322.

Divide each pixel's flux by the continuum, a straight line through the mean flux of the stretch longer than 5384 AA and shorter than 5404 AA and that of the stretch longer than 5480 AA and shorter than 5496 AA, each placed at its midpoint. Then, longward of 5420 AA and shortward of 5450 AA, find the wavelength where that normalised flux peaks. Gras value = 5443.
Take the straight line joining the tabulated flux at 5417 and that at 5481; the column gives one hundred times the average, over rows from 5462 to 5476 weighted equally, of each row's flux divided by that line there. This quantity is 94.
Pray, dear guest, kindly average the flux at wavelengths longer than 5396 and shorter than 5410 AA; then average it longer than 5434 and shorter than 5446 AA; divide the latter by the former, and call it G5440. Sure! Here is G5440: 1.02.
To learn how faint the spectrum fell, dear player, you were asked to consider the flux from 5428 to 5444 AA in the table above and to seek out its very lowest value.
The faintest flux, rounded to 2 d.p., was 19.08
